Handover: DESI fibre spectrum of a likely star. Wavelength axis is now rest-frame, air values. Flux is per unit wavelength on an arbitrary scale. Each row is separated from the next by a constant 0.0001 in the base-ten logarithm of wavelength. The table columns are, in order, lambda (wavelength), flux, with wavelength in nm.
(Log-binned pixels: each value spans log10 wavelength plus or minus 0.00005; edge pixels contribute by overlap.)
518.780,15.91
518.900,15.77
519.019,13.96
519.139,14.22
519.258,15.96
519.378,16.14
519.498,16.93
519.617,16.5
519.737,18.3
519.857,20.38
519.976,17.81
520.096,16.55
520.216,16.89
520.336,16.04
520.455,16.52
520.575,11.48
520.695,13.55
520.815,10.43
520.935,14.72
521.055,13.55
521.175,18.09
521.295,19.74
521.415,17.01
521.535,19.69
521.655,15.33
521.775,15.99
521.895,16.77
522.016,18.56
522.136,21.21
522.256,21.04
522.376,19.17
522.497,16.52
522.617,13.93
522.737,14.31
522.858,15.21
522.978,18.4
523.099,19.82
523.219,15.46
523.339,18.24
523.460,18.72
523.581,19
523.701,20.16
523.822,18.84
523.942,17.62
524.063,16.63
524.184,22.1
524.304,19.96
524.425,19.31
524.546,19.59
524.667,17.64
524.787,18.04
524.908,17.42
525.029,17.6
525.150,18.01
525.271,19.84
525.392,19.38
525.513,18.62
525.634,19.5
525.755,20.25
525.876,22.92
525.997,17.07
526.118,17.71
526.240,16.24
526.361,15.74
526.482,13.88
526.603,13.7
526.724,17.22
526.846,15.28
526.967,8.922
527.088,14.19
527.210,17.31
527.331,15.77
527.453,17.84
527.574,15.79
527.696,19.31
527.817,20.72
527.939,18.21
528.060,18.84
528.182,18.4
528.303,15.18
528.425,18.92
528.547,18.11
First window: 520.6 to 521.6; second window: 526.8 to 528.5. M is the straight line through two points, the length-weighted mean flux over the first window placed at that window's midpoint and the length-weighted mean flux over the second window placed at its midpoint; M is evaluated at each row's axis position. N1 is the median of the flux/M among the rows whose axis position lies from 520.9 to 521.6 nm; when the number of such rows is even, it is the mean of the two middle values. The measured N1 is 1.12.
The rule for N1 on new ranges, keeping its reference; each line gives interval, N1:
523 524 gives 1.17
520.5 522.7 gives 1.05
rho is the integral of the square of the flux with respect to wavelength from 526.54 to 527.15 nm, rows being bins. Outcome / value 122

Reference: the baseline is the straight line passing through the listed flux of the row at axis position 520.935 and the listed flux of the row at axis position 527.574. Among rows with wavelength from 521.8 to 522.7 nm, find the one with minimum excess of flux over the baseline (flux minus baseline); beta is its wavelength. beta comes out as 522.617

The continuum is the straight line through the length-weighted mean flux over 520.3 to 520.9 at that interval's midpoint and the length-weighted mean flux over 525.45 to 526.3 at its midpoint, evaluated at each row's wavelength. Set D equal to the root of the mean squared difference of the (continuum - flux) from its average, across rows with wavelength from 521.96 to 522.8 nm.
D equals 3.0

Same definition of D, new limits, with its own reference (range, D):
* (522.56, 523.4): 2.0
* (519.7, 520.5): 1.6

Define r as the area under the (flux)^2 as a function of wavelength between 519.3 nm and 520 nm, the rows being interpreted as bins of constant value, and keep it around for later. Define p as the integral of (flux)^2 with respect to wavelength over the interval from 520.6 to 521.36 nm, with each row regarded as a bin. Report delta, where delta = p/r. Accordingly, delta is 0.80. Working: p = 175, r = 219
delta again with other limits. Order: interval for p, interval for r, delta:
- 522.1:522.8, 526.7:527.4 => 1.42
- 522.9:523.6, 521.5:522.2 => 1.02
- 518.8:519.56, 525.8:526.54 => 0.81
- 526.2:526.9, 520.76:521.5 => 0.87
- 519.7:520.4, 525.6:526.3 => 0.86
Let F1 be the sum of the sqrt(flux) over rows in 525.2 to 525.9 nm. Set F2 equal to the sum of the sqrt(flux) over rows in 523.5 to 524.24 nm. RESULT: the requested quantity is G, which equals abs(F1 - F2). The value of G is 0.7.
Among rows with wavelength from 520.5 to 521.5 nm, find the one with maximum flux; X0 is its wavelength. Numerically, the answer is 521.295 nm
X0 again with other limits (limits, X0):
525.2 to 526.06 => 525.876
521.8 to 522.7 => 522.136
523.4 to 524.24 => 524.184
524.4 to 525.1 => 524.546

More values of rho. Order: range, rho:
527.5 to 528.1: 208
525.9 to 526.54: 177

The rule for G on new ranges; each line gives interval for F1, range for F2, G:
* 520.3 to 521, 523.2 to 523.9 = 3.5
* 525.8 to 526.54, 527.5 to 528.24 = 1.0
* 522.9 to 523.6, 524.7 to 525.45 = 0.1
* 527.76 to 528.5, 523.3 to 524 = 0.3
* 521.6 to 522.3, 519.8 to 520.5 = 0.5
